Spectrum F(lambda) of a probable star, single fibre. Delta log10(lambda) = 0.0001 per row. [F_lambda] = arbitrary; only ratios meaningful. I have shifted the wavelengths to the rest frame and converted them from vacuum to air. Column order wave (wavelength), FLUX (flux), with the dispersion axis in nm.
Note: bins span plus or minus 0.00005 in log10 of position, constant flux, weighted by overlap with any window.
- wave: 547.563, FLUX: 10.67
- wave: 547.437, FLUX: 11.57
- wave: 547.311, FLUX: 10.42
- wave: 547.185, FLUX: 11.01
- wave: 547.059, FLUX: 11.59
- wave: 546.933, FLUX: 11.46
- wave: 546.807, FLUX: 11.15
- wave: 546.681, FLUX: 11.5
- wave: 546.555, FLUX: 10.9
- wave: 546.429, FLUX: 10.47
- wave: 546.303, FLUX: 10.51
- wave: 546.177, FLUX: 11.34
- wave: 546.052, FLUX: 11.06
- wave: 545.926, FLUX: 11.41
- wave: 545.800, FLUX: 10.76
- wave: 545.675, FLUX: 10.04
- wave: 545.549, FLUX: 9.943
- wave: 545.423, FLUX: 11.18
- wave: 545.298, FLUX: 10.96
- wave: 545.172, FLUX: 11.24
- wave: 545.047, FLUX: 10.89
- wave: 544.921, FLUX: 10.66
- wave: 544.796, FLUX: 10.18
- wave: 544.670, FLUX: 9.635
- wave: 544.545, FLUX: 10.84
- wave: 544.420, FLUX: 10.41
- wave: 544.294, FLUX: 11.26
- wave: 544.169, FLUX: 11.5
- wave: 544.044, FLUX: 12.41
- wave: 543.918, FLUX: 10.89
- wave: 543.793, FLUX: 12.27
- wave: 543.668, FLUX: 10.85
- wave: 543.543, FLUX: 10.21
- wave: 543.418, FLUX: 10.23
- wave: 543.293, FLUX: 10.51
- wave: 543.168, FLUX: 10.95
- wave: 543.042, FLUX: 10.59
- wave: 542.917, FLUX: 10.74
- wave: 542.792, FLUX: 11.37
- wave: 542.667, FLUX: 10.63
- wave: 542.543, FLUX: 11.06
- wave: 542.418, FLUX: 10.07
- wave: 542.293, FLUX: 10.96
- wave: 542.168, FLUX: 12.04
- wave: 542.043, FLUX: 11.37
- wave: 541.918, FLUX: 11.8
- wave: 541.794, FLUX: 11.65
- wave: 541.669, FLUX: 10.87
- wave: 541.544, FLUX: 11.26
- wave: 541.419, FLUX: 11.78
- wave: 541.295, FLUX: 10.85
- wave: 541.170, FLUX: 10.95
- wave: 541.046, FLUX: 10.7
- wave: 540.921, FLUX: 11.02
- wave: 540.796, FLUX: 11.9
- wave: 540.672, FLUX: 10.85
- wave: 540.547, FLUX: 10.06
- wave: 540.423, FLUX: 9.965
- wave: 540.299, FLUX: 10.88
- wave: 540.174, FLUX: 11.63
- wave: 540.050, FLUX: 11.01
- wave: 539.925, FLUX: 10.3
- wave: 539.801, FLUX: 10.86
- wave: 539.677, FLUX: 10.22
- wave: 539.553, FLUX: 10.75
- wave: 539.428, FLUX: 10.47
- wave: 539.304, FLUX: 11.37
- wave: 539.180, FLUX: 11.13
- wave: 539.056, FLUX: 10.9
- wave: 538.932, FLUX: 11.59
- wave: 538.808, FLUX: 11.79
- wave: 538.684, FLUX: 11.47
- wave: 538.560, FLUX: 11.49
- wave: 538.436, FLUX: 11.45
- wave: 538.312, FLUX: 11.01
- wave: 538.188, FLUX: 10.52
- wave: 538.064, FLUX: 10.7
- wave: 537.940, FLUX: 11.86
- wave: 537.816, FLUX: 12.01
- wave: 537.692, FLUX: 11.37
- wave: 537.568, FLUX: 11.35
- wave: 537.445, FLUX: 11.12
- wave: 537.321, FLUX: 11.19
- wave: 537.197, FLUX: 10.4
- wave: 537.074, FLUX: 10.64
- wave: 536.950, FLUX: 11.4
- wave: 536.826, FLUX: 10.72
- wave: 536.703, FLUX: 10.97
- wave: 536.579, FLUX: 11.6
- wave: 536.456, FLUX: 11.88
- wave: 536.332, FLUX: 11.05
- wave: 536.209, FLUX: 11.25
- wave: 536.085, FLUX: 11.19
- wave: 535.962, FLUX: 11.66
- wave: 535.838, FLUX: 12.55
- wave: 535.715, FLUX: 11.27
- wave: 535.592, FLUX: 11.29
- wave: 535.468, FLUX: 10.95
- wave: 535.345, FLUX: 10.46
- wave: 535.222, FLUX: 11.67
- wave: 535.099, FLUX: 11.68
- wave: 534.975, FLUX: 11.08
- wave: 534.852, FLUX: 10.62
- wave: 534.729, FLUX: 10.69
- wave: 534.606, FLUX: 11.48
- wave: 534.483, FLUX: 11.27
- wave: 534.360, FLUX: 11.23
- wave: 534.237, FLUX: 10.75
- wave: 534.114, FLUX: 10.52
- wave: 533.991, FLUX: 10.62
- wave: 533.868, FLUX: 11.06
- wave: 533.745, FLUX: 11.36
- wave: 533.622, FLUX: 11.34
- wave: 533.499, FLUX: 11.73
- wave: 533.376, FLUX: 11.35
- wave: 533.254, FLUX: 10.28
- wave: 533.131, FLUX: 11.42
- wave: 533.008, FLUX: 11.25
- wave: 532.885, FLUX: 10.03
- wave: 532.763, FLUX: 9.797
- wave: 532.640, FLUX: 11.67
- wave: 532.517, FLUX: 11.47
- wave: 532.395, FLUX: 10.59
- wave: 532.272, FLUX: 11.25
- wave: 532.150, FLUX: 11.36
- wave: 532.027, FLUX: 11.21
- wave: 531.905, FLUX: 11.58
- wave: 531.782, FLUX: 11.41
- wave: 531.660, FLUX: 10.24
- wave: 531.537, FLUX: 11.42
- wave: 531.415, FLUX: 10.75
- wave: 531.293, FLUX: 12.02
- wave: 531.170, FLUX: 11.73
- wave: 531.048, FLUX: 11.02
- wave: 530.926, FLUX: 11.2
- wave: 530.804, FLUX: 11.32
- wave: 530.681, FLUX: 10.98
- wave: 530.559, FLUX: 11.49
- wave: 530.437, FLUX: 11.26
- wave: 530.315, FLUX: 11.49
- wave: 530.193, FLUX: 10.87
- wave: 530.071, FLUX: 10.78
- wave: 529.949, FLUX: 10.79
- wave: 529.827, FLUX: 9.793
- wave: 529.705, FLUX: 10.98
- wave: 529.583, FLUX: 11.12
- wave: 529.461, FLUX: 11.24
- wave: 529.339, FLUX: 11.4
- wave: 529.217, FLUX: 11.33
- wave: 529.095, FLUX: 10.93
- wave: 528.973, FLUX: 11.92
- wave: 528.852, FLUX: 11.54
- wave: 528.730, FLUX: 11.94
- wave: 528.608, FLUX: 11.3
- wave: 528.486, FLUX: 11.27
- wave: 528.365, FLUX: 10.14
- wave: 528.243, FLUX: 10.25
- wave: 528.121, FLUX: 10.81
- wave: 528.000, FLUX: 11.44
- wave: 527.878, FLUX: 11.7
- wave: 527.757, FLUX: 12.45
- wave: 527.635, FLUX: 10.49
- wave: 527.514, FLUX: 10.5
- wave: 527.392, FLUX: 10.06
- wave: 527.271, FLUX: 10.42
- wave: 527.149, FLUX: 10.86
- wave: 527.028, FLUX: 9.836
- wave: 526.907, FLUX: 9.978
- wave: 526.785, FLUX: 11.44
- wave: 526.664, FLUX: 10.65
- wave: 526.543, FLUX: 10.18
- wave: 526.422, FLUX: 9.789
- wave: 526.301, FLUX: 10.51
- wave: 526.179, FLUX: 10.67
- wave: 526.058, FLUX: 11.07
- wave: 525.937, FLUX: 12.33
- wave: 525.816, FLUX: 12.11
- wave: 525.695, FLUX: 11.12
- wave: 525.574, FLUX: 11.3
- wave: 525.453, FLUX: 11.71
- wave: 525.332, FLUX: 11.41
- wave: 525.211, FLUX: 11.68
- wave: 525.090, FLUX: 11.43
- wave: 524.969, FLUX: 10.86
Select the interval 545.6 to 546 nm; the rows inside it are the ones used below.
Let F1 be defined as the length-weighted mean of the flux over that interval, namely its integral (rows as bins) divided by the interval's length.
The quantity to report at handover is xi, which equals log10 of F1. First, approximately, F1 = 10.7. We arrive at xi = 1.03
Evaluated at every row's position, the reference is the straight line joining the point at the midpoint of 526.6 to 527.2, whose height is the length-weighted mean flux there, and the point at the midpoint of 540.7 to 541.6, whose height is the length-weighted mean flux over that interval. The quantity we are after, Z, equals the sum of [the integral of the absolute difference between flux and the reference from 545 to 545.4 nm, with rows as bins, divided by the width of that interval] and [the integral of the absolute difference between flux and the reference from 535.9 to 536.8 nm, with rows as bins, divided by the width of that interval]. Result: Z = 0.72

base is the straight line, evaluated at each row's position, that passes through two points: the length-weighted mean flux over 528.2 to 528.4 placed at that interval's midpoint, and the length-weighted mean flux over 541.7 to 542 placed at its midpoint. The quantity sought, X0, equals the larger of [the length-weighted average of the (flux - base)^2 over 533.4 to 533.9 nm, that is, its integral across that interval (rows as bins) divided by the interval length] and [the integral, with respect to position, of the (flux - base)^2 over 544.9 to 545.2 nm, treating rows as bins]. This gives 0.5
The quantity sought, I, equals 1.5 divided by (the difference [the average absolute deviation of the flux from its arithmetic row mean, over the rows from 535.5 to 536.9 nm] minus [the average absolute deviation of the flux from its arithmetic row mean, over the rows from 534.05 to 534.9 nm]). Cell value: 34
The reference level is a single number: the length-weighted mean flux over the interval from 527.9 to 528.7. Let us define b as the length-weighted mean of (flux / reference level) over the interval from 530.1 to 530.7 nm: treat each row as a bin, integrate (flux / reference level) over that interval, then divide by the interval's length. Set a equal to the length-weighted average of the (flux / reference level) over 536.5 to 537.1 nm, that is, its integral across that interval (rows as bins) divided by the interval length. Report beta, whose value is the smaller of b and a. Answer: 1.02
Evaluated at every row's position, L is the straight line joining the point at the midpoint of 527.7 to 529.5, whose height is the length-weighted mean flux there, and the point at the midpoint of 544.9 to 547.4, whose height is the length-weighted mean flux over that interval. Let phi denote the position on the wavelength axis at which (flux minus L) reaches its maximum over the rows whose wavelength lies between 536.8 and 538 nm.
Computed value 537.816 nm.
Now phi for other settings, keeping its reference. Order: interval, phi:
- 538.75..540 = 538.808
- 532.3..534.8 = 533.499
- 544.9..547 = 546.681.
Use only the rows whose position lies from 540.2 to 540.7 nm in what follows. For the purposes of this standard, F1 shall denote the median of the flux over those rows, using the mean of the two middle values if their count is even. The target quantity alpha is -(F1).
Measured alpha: -10.5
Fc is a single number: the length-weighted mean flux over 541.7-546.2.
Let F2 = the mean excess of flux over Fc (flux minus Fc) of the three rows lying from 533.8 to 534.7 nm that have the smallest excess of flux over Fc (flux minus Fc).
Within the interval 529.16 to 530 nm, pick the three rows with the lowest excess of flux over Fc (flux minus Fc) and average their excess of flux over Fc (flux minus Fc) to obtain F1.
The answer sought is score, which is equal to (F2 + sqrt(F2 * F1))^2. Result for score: 0.003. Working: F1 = -0.4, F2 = -0.3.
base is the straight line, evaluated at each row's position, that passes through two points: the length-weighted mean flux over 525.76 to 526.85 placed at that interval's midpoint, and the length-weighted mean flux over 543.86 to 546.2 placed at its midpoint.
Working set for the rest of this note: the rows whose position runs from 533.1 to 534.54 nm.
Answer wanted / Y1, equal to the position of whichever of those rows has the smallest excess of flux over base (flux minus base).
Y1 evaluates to 533.254 nm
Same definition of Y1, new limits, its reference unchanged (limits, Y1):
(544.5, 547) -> 544.670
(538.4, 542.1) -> 540.423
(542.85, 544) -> 543.543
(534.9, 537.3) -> 537.197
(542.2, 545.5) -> 544.670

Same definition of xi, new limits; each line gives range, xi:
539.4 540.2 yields 1.03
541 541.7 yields 1.04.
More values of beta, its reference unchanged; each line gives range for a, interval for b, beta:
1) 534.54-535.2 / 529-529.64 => 1.02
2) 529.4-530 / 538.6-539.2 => 0.99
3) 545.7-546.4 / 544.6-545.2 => 0.96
